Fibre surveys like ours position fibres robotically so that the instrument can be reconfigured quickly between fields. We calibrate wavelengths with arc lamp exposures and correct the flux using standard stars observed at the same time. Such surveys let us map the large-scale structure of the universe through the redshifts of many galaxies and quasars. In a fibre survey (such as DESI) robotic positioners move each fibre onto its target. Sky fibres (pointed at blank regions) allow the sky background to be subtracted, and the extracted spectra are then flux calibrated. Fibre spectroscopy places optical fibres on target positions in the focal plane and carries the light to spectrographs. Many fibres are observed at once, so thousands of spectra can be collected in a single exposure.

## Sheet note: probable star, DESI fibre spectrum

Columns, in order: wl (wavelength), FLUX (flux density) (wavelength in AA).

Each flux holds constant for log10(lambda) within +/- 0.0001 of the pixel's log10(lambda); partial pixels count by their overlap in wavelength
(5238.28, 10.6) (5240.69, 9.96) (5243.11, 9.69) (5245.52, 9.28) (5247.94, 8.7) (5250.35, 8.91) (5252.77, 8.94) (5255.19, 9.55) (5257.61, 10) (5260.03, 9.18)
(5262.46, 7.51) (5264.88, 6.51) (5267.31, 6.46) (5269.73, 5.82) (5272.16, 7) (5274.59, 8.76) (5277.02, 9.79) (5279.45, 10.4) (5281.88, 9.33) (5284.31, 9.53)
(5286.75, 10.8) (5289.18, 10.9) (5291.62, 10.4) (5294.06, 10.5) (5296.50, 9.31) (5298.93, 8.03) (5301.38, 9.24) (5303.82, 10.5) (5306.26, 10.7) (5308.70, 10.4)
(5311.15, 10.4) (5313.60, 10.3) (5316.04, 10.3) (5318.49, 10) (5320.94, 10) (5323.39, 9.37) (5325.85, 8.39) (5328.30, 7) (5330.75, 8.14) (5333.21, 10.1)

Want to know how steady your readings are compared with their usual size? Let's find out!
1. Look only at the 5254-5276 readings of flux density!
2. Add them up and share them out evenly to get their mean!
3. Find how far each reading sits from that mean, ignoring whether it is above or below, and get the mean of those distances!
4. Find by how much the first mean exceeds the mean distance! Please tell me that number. 6.5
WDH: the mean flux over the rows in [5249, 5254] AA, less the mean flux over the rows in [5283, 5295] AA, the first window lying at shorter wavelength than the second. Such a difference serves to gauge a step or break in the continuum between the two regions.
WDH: -1.5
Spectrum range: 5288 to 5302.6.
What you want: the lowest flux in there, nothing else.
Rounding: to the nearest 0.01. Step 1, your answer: 8.03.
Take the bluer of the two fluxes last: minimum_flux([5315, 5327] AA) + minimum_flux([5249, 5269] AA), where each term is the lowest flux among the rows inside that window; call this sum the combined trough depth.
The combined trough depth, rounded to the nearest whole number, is 15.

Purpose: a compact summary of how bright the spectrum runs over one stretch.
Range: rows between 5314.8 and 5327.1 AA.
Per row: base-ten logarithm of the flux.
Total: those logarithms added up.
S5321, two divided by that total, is 0.407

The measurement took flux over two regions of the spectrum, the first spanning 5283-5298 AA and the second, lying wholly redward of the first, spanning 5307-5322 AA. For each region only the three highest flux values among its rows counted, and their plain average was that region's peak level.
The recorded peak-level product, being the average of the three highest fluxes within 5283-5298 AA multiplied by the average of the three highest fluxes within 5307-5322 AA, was 111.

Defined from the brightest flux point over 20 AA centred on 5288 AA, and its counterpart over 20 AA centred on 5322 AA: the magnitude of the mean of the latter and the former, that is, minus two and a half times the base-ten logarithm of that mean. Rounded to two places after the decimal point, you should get -2.56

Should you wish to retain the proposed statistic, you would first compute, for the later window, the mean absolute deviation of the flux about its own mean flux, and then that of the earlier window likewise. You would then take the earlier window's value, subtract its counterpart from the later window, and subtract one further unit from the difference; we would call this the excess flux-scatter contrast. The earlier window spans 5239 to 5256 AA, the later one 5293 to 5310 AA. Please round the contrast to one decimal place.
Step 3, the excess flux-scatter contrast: -1.4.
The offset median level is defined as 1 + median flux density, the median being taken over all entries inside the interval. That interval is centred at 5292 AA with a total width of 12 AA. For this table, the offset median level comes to 11.5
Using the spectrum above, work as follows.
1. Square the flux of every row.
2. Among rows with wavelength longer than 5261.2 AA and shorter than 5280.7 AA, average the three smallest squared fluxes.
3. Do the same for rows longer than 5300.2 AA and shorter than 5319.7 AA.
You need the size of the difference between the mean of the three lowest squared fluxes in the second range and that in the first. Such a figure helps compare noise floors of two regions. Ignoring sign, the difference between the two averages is 58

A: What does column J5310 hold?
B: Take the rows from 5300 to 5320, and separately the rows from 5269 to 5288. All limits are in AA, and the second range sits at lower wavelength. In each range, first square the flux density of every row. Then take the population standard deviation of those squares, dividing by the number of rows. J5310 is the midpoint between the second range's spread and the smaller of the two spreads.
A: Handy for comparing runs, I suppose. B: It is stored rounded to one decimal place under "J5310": 17.4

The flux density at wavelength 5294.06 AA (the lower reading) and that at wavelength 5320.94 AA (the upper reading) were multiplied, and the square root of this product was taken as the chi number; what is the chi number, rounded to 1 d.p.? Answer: 10.2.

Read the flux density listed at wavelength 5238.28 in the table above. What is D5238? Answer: 10.6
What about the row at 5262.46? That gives 7.51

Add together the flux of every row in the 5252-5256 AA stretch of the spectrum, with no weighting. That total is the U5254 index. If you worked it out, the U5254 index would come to 18.5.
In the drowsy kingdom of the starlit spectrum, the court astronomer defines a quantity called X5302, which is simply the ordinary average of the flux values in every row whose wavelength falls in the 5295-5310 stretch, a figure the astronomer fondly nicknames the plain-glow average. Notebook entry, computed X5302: 9.7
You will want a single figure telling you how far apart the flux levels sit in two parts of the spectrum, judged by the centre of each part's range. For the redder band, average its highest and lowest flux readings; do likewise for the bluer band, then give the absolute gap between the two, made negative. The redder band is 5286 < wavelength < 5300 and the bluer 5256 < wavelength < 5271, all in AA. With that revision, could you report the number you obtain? -1.6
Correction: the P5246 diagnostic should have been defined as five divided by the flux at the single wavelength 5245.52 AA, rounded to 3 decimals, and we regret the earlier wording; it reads 0.539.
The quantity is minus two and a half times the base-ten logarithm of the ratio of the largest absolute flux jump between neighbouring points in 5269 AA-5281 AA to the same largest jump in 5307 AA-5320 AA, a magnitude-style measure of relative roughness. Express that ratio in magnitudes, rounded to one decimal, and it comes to -1.9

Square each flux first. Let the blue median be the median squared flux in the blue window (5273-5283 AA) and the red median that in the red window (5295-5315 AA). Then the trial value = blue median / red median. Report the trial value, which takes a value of 0.85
